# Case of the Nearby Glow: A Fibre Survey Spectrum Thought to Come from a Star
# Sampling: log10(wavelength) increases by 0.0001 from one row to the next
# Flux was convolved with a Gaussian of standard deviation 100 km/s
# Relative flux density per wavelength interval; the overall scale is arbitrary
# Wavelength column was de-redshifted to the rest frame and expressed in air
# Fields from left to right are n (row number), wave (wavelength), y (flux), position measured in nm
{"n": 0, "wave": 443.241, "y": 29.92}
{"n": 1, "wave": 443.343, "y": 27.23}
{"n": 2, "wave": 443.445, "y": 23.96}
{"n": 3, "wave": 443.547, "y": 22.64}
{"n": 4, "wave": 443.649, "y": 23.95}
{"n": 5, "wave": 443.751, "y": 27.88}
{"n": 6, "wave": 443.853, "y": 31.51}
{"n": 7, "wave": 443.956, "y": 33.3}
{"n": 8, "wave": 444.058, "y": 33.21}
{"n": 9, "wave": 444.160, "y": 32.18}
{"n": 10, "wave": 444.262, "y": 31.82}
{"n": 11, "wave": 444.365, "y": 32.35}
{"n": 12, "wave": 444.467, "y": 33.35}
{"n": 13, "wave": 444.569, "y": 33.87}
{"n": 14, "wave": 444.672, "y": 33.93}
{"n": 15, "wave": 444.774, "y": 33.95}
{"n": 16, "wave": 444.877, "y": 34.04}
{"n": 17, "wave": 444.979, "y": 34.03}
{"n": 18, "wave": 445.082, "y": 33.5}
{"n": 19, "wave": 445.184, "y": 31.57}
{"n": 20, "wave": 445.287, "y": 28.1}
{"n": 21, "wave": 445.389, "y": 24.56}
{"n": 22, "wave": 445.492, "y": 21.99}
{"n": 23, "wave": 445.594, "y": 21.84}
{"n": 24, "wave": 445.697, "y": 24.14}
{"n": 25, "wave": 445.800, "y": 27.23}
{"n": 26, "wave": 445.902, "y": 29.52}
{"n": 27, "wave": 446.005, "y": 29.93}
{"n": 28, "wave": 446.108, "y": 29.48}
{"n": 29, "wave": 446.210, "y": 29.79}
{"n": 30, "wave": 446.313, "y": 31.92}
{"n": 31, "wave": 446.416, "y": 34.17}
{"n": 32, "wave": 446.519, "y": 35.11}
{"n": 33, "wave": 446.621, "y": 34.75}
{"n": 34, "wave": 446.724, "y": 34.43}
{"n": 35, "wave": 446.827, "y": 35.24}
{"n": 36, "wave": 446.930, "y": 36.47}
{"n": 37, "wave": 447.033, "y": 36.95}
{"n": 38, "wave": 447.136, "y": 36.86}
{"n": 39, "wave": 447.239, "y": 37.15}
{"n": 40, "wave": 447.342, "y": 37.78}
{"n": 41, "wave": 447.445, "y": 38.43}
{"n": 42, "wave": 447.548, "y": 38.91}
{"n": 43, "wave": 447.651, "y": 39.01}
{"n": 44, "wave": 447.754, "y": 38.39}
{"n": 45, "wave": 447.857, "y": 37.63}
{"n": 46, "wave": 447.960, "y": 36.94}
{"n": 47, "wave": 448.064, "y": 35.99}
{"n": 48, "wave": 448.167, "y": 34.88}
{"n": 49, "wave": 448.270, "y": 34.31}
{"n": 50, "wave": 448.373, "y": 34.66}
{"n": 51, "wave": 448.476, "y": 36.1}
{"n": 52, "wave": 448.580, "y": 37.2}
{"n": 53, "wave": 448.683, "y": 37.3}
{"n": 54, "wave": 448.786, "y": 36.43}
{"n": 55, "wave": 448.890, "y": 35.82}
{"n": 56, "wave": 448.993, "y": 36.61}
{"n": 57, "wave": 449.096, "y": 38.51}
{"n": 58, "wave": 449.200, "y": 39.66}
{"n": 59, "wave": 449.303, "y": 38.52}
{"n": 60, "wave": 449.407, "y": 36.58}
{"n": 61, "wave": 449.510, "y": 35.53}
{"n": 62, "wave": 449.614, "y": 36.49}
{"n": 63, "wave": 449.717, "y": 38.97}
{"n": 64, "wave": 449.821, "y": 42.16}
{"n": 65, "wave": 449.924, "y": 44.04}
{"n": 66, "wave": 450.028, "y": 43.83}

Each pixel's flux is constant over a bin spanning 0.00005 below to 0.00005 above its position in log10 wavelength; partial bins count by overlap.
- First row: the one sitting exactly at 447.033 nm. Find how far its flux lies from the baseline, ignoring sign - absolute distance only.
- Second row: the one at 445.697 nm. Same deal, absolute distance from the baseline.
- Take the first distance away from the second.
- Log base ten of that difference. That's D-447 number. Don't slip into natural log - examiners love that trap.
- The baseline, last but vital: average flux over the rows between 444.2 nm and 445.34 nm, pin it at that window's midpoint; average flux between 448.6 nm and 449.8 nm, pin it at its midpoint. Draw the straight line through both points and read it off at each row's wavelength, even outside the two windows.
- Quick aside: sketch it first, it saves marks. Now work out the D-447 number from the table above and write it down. 0.89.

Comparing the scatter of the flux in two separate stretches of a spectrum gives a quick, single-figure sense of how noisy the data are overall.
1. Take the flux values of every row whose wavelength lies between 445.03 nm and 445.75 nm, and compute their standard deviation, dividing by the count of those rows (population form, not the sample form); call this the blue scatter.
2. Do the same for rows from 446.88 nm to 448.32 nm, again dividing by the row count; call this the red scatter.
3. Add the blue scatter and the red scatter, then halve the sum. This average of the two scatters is 2.82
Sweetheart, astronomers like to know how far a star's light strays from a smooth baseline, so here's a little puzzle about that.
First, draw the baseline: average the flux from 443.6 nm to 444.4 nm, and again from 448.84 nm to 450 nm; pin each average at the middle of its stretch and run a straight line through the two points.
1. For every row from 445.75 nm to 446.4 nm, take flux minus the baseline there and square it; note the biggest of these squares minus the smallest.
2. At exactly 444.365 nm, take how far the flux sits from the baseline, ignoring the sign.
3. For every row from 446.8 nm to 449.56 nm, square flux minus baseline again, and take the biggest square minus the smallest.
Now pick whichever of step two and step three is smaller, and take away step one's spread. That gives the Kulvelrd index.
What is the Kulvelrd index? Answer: -32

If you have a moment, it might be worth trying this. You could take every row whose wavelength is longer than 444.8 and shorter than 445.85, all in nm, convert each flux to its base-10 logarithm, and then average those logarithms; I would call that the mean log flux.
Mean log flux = 1.44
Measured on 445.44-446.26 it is 1.42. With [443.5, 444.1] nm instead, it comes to 1.45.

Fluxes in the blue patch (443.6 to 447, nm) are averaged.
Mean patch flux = 31.0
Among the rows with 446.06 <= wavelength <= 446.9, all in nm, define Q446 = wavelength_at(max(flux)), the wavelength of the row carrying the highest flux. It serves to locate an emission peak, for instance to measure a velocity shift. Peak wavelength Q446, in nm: 446.827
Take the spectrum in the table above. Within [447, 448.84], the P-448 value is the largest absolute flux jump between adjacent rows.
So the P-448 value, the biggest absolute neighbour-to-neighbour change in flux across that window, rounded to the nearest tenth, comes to 1.4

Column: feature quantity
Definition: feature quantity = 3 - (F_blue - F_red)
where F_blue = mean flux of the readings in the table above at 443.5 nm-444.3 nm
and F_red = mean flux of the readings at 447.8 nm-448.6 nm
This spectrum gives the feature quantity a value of 9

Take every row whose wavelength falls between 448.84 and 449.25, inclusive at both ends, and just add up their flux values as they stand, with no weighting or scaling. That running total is 151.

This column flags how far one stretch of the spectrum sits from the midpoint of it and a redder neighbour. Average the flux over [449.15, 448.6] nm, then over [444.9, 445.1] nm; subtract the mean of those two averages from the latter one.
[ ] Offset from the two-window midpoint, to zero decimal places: -2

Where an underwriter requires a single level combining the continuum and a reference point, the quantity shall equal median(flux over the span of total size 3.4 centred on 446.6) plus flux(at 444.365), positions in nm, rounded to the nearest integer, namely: 67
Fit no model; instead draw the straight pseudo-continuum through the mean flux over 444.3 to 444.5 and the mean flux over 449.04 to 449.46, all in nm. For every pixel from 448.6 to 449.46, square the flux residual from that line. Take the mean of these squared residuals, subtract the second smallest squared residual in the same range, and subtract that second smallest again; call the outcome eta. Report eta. 1.5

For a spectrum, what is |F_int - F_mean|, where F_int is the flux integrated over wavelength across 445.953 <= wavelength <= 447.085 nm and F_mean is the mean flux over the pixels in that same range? 4.4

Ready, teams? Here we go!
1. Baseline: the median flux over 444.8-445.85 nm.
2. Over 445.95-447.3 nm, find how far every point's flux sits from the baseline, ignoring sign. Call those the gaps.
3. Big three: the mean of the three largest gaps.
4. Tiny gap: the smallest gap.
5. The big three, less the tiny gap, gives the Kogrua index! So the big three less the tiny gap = 7.5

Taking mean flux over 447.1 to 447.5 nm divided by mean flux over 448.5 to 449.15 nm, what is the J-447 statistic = 1.02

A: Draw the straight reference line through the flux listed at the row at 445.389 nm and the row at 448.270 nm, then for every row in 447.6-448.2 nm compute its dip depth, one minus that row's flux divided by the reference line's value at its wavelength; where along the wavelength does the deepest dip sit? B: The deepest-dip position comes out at 448.167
